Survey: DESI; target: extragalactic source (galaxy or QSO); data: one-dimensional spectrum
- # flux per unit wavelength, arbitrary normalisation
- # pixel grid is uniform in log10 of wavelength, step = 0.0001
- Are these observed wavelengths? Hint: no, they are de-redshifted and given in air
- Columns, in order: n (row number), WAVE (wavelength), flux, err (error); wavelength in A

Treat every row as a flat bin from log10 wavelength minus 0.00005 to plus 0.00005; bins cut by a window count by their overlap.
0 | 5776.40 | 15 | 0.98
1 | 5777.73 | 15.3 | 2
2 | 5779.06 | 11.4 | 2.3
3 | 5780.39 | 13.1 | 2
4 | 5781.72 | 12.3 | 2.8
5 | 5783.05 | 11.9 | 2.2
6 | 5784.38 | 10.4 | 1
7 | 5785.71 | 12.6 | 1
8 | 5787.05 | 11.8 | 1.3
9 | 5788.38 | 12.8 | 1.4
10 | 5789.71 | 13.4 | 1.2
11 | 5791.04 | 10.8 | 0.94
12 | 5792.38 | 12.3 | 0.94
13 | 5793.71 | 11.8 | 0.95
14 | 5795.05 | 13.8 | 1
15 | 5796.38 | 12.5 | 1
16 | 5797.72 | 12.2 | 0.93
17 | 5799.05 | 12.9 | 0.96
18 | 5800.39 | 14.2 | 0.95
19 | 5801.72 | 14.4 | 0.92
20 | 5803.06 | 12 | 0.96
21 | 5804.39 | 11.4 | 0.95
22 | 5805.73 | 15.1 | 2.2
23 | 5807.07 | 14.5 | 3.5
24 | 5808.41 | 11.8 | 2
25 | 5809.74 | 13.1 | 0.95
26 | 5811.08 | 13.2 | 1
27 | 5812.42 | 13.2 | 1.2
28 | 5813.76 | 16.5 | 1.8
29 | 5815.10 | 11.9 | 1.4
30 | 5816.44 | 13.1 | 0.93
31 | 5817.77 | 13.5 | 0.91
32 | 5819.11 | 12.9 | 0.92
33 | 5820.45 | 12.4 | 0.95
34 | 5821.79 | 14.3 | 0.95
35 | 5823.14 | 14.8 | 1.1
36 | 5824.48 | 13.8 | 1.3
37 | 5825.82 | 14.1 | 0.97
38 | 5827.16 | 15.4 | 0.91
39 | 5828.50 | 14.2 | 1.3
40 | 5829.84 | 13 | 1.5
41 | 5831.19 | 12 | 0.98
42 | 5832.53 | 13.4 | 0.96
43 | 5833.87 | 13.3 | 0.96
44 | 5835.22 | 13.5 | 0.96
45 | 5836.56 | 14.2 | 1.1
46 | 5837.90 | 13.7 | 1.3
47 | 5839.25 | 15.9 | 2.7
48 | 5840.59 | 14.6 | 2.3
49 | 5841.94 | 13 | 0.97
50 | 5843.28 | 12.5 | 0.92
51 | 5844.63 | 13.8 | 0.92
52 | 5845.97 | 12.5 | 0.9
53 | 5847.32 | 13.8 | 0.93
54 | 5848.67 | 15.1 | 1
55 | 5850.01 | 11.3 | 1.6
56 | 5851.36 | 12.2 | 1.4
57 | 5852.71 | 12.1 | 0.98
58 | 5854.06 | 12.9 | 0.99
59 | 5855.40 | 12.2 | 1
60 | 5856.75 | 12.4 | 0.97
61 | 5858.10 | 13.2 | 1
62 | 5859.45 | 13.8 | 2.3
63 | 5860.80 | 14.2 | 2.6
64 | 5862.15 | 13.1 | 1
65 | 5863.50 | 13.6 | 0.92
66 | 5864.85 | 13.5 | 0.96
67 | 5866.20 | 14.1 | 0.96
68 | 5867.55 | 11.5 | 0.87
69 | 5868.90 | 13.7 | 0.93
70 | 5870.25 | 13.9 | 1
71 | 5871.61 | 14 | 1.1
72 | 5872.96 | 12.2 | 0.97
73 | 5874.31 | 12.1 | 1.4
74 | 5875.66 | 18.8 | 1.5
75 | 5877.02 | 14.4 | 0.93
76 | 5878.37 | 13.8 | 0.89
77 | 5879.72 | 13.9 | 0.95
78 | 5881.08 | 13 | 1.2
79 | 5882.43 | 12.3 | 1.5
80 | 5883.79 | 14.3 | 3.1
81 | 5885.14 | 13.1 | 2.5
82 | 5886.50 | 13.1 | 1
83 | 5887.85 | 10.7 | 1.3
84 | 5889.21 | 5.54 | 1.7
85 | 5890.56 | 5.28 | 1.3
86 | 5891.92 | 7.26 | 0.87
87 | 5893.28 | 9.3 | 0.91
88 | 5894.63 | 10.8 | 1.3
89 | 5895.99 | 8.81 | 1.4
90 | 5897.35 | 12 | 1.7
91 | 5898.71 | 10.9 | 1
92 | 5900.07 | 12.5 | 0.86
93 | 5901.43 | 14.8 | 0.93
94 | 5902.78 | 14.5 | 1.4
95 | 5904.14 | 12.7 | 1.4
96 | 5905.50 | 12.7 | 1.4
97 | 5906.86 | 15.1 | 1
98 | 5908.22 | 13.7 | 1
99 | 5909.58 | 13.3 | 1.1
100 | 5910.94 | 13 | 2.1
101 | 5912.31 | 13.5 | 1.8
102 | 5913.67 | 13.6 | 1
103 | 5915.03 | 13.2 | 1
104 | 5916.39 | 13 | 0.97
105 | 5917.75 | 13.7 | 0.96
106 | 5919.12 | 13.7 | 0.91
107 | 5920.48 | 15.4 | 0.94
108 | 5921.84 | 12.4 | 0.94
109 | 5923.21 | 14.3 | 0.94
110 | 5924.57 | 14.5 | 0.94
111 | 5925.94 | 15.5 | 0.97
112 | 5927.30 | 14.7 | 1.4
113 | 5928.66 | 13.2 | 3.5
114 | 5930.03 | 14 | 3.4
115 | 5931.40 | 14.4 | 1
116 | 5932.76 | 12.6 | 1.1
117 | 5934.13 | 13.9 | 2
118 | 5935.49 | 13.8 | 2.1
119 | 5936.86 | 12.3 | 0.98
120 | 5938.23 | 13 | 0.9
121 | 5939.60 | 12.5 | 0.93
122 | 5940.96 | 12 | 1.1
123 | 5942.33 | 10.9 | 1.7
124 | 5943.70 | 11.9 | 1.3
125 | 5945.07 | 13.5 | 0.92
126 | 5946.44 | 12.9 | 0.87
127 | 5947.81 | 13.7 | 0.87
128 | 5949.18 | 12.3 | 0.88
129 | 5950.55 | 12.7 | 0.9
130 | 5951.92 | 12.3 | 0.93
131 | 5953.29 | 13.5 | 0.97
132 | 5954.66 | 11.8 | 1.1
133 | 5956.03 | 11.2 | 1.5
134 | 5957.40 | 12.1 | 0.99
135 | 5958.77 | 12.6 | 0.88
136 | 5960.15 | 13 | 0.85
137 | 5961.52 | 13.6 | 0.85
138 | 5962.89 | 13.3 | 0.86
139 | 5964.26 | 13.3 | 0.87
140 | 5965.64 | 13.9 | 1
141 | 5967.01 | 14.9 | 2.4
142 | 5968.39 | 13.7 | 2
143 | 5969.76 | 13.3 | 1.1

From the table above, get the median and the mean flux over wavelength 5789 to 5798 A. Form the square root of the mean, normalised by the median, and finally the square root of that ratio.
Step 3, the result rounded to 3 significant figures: 0.535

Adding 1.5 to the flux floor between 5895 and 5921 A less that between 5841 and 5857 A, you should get -1.0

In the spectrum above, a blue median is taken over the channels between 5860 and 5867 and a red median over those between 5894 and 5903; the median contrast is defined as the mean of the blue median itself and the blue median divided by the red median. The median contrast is 7.4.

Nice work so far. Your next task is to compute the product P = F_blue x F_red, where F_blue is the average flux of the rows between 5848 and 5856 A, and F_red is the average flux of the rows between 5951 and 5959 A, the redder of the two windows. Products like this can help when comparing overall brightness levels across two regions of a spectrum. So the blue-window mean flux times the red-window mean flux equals 155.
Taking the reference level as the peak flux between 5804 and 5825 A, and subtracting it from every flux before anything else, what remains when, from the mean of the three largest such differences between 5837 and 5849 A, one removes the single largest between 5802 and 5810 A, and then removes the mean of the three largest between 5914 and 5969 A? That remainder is 1.3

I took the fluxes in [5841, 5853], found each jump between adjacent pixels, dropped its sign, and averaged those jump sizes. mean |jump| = 1.3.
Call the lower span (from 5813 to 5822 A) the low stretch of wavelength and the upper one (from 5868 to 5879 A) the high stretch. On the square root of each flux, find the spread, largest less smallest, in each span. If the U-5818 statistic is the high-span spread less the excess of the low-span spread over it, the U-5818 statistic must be 1.1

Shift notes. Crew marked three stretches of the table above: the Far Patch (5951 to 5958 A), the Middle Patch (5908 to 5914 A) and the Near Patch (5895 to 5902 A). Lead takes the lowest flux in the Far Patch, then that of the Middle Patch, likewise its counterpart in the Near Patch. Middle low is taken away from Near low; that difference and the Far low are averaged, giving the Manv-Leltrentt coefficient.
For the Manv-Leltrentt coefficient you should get 3.5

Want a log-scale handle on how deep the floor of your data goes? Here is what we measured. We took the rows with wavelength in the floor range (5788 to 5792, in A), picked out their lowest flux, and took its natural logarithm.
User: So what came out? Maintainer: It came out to 2.38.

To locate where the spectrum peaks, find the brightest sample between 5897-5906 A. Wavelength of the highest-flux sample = 5901.43 A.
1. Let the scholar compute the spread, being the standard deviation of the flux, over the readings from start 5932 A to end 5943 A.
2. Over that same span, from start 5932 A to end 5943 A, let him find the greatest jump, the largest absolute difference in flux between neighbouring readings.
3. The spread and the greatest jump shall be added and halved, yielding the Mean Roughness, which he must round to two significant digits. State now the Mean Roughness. 1.2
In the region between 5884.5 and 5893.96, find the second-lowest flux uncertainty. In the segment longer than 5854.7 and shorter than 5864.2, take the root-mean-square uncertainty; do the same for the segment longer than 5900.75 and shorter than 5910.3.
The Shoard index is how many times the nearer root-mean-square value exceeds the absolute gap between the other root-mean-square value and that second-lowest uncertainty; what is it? 5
